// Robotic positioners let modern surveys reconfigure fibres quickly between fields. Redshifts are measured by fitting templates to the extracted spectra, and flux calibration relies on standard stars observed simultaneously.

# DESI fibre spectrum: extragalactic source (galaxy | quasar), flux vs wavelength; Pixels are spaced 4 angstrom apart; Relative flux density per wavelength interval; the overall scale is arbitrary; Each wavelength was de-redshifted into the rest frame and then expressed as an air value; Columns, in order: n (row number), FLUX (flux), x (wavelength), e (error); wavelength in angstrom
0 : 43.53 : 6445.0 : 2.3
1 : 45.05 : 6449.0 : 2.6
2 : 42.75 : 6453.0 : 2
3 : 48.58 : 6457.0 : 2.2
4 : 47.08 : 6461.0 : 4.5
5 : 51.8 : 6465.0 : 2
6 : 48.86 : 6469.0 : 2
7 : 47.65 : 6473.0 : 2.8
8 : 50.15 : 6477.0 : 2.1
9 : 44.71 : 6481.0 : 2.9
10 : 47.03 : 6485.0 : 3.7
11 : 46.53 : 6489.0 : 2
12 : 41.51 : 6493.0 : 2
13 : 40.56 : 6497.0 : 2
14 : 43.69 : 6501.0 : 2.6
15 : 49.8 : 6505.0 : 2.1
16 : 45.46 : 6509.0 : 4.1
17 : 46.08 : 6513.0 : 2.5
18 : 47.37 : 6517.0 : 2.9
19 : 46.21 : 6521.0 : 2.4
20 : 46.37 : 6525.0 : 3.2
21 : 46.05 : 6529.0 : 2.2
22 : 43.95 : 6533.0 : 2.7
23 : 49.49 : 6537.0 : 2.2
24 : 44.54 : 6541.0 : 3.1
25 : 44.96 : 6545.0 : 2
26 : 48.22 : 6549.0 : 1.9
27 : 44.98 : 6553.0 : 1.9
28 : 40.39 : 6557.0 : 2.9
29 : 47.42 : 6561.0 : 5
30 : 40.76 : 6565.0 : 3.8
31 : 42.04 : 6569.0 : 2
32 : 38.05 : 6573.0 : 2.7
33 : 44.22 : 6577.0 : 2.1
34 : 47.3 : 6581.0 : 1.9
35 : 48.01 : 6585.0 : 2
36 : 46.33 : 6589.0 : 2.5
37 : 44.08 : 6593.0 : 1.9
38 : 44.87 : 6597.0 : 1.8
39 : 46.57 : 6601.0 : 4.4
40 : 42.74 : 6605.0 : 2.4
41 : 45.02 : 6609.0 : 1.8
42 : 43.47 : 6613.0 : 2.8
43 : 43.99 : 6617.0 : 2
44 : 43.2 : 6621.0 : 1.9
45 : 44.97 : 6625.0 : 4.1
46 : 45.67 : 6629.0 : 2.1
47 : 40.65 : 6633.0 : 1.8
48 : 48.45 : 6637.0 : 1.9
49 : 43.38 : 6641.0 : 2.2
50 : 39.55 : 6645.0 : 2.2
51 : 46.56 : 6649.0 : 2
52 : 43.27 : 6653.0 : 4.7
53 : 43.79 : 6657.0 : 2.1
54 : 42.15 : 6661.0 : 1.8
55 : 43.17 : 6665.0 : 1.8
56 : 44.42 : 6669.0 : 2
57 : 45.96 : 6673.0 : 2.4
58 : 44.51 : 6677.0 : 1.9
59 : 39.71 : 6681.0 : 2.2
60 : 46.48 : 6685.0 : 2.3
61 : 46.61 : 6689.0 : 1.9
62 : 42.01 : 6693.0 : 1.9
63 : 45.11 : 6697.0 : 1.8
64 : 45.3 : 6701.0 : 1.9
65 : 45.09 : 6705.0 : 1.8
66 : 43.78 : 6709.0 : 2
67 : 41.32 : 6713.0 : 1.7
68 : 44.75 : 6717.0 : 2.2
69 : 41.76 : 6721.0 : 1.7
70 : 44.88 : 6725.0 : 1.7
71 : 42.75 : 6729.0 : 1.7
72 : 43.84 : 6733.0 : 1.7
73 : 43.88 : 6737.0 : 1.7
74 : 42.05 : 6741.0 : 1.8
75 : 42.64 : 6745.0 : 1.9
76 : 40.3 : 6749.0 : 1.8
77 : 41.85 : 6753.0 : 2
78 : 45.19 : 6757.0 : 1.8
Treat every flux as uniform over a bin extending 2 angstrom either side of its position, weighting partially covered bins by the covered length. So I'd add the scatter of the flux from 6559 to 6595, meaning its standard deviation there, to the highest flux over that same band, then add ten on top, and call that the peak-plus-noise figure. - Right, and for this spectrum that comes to 61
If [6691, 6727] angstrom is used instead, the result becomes 57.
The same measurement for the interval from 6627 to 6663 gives 61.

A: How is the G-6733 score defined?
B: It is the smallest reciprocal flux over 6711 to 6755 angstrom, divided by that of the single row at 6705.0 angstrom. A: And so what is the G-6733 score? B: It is 1.00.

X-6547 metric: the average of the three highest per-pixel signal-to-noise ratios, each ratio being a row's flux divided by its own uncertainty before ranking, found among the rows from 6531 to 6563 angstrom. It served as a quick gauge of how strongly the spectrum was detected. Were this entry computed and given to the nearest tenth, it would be 23.8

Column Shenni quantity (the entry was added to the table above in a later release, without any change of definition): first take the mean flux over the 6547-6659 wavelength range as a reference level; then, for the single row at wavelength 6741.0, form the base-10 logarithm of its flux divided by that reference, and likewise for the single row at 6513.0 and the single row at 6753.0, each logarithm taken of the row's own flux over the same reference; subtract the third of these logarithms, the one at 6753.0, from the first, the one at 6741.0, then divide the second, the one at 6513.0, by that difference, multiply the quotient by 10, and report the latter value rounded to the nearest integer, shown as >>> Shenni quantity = 87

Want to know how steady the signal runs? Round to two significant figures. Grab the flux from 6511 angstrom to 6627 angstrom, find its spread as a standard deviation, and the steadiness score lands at 2.5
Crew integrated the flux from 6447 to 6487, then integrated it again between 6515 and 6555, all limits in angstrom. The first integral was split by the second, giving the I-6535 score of 1.025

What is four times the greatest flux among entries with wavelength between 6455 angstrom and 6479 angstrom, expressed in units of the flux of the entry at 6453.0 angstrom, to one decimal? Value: 4.8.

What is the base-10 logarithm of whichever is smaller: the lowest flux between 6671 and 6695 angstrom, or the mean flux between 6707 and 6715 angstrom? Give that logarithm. 1.60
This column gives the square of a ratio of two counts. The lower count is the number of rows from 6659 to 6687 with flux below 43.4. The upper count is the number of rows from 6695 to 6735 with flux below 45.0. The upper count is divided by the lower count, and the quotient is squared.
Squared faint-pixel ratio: 5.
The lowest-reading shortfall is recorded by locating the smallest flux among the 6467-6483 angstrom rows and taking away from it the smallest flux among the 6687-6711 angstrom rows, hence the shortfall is 2.7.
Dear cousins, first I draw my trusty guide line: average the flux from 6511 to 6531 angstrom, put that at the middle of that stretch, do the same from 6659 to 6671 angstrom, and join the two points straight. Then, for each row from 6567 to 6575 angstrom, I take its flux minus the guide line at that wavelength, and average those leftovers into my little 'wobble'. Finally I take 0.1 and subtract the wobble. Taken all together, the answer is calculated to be 5.4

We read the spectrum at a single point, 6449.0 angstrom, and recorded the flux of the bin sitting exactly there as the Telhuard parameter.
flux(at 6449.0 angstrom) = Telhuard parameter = 45.05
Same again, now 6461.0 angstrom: 47.08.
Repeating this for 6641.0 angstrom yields 43.38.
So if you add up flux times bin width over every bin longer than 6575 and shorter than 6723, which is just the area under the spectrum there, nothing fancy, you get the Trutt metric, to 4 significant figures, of 6553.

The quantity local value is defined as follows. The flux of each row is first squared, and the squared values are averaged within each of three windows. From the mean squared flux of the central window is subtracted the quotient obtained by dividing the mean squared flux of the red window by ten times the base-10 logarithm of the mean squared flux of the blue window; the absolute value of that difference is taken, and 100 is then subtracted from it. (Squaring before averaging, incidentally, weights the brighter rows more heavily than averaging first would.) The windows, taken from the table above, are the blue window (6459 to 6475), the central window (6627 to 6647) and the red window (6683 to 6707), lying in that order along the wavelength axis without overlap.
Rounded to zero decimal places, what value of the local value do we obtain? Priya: 1746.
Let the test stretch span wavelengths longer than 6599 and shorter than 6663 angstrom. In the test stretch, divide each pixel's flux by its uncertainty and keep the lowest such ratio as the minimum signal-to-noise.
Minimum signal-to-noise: 9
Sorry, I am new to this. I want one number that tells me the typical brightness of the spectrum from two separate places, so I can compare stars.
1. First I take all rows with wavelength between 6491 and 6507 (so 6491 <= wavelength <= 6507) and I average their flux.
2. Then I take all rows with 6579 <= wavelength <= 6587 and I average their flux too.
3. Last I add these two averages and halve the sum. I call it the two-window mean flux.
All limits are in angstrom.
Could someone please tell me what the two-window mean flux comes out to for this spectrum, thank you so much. 45.8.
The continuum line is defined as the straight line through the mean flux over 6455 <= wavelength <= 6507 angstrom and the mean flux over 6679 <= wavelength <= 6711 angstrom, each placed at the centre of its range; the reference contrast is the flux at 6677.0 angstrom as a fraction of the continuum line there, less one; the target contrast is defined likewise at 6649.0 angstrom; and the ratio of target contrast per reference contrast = 45.8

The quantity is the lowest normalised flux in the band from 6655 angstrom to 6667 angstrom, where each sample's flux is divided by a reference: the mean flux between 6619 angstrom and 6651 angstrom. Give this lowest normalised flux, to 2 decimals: 0.96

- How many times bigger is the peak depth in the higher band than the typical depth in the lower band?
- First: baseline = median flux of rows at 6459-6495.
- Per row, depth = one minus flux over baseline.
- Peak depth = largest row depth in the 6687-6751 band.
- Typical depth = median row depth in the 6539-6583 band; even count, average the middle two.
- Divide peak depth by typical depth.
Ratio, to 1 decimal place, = 2.7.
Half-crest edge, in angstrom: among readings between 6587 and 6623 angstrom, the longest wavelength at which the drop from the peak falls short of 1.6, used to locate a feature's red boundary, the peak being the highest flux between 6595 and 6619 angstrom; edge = 6609.0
